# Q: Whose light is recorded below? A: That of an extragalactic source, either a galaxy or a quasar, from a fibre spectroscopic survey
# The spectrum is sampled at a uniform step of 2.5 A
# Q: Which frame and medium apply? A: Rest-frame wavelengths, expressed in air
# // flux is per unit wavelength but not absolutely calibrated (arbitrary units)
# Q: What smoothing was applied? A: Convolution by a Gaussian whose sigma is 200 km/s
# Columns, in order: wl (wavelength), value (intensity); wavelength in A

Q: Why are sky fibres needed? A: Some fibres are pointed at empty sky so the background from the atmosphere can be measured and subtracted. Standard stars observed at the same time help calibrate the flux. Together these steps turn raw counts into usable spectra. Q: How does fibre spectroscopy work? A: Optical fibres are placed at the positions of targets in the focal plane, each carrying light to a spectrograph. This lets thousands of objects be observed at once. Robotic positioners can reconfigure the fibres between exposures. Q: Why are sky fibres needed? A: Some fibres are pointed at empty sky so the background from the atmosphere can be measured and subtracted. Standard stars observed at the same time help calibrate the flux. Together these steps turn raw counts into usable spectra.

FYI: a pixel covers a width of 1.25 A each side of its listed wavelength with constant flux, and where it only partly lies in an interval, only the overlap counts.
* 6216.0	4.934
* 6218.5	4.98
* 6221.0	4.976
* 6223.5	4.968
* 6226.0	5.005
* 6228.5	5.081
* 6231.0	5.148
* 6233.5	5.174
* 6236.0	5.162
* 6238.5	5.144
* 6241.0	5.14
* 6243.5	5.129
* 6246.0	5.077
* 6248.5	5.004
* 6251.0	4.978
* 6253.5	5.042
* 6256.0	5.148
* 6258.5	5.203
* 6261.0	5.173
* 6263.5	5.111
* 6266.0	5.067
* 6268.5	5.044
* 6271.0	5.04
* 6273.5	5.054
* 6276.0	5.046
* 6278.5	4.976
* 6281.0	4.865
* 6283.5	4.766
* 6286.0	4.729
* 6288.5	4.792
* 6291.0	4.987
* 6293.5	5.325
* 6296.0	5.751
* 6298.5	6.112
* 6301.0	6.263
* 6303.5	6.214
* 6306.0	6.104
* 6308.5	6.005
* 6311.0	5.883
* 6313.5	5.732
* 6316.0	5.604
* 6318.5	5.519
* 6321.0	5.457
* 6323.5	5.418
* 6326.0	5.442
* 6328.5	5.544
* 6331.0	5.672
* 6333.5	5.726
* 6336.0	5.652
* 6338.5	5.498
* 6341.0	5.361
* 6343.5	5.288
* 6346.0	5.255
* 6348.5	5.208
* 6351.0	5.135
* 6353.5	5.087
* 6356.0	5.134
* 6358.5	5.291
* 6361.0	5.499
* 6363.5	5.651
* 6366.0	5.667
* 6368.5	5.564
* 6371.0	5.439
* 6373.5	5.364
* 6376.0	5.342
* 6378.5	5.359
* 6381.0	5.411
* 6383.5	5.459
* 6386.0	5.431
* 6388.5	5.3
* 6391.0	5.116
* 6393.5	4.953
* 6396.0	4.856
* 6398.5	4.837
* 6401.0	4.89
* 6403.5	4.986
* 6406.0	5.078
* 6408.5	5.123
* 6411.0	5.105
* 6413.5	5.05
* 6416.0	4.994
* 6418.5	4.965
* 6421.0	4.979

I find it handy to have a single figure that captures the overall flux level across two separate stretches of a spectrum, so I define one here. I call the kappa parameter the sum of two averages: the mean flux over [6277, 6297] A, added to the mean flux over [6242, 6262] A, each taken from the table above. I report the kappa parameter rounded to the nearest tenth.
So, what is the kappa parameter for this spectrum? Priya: 10.1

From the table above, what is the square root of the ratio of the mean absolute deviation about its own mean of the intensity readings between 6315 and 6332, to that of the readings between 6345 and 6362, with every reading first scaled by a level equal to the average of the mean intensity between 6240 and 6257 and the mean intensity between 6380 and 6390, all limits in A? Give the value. 0.84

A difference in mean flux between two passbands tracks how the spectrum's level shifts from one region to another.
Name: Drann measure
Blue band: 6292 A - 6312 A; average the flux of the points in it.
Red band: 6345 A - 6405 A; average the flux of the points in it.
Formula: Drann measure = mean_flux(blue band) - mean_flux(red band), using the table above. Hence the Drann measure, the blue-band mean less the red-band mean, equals 0.7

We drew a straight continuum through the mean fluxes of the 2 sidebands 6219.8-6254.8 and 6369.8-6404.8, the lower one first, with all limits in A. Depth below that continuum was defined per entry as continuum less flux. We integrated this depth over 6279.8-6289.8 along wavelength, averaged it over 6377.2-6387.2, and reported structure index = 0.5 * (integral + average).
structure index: 1.51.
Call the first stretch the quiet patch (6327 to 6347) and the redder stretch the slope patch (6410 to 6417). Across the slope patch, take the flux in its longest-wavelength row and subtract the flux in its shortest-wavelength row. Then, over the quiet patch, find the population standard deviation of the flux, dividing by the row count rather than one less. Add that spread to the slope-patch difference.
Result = 0.06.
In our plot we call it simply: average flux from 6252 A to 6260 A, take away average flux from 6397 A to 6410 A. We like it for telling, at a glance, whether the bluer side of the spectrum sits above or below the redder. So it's 0.1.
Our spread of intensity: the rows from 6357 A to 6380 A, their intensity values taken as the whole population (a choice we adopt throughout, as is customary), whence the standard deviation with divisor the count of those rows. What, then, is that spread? 0.13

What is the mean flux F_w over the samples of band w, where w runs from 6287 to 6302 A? 5.5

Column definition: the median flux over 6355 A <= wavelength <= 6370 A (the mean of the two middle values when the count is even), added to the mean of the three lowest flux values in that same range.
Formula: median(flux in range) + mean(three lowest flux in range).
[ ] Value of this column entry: 10.8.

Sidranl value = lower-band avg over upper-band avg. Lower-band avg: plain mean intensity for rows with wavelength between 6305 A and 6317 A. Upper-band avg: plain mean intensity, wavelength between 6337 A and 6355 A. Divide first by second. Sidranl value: 1.11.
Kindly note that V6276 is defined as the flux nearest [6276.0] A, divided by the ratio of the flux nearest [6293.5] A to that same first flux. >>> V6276 4.8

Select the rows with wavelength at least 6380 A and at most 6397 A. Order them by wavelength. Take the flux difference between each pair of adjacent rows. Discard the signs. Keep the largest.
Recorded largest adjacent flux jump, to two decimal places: 0.18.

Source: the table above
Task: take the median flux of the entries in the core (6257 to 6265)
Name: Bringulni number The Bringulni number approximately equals 5.2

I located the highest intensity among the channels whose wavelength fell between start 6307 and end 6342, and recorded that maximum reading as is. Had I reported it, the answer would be 6.005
